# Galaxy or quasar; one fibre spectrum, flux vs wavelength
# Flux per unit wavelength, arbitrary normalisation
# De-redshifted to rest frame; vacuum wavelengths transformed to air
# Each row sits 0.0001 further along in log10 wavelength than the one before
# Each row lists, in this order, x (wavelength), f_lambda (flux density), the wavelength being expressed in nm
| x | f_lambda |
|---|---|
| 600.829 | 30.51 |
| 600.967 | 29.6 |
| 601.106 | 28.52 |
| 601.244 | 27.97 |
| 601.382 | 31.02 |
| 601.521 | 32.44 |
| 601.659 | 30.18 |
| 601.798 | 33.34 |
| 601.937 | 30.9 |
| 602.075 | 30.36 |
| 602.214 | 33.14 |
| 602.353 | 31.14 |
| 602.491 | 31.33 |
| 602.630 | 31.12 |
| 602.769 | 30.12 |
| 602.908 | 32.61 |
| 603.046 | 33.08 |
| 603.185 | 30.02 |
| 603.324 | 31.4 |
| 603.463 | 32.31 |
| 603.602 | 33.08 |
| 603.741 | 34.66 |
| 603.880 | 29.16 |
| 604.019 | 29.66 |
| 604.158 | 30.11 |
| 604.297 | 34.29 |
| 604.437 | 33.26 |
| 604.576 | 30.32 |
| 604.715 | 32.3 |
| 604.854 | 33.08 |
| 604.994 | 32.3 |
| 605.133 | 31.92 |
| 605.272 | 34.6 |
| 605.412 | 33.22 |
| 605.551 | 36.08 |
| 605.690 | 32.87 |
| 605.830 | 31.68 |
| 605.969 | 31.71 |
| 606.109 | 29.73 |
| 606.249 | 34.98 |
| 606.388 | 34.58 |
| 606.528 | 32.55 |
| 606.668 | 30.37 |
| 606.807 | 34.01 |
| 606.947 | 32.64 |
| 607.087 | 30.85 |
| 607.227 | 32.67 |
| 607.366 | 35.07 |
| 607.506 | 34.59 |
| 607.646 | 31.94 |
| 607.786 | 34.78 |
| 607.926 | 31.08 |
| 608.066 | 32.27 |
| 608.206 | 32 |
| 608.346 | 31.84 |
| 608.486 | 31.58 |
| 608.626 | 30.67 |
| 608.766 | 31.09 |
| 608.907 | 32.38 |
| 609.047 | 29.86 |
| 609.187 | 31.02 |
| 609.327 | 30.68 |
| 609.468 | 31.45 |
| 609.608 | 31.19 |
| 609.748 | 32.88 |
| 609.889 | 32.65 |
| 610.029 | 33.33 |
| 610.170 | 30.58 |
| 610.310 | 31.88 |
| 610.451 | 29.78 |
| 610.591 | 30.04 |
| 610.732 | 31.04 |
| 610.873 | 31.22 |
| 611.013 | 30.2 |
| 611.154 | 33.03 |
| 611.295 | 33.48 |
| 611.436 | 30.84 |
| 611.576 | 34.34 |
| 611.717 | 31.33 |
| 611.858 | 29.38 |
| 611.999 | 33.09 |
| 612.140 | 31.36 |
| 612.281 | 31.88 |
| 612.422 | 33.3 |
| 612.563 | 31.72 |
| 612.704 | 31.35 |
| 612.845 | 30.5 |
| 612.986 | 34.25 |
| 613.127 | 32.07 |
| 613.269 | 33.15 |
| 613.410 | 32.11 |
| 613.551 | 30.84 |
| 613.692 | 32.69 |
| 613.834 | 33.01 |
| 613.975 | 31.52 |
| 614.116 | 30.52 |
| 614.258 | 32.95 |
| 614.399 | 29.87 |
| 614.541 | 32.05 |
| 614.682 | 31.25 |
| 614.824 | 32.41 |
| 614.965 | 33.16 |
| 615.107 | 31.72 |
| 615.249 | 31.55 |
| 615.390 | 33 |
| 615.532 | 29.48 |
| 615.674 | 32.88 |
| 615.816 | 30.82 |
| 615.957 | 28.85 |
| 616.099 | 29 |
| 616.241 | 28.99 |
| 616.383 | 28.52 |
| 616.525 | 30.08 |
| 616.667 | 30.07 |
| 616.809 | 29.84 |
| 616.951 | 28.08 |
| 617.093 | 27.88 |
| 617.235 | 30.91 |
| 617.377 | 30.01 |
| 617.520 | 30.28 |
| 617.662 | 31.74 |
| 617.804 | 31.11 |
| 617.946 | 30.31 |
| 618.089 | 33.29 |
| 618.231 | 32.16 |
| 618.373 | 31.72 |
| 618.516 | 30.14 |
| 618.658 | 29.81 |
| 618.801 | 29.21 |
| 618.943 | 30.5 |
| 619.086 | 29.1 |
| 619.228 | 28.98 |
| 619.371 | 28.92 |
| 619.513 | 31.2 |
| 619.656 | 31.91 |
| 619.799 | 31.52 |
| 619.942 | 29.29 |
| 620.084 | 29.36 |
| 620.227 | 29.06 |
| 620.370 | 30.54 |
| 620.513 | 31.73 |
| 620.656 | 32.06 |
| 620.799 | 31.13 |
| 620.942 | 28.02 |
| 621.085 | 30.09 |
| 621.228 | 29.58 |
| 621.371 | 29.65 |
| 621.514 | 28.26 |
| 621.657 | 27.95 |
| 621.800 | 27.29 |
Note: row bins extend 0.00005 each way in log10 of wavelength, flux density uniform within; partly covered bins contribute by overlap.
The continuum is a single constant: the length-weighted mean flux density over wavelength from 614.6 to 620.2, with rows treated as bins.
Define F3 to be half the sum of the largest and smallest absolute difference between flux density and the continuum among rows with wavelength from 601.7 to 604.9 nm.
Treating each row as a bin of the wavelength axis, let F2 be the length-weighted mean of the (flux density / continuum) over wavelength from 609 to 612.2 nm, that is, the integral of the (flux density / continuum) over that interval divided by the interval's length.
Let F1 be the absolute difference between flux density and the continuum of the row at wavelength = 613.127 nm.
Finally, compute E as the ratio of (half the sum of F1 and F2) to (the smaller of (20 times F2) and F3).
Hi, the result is 0.61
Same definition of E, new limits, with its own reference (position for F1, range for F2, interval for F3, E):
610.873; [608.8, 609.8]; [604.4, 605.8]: 0.31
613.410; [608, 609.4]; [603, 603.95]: 0.57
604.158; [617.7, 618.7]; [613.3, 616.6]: 0.51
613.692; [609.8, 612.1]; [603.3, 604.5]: 0.71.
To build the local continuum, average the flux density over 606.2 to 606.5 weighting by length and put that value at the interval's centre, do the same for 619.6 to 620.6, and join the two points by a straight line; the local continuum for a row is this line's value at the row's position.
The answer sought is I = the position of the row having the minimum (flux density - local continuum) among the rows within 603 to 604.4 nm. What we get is 603.880 nm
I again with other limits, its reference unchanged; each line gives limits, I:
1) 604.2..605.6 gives 604.576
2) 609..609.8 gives 609.047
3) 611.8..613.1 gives 611.858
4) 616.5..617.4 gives 617.093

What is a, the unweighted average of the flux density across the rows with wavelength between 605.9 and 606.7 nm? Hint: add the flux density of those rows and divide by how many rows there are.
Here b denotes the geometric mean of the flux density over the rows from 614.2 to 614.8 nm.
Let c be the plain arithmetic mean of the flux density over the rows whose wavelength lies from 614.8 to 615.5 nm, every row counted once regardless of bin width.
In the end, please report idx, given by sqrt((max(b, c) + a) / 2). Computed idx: 5.69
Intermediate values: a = 32.3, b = 31.5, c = 32.4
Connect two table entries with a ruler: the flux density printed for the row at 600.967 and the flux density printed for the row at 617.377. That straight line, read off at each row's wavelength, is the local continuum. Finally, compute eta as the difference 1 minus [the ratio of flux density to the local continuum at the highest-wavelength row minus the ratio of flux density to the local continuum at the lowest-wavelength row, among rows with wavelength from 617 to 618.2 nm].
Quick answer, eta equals 0.821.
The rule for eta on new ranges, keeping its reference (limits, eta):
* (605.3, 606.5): 0.955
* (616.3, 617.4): 0.951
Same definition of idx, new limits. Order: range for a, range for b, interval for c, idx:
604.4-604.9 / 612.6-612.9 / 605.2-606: 5.73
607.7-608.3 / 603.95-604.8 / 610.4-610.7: 5.66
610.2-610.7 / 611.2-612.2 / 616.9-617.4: 5.59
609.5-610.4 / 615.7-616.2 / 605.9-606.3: 5.67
